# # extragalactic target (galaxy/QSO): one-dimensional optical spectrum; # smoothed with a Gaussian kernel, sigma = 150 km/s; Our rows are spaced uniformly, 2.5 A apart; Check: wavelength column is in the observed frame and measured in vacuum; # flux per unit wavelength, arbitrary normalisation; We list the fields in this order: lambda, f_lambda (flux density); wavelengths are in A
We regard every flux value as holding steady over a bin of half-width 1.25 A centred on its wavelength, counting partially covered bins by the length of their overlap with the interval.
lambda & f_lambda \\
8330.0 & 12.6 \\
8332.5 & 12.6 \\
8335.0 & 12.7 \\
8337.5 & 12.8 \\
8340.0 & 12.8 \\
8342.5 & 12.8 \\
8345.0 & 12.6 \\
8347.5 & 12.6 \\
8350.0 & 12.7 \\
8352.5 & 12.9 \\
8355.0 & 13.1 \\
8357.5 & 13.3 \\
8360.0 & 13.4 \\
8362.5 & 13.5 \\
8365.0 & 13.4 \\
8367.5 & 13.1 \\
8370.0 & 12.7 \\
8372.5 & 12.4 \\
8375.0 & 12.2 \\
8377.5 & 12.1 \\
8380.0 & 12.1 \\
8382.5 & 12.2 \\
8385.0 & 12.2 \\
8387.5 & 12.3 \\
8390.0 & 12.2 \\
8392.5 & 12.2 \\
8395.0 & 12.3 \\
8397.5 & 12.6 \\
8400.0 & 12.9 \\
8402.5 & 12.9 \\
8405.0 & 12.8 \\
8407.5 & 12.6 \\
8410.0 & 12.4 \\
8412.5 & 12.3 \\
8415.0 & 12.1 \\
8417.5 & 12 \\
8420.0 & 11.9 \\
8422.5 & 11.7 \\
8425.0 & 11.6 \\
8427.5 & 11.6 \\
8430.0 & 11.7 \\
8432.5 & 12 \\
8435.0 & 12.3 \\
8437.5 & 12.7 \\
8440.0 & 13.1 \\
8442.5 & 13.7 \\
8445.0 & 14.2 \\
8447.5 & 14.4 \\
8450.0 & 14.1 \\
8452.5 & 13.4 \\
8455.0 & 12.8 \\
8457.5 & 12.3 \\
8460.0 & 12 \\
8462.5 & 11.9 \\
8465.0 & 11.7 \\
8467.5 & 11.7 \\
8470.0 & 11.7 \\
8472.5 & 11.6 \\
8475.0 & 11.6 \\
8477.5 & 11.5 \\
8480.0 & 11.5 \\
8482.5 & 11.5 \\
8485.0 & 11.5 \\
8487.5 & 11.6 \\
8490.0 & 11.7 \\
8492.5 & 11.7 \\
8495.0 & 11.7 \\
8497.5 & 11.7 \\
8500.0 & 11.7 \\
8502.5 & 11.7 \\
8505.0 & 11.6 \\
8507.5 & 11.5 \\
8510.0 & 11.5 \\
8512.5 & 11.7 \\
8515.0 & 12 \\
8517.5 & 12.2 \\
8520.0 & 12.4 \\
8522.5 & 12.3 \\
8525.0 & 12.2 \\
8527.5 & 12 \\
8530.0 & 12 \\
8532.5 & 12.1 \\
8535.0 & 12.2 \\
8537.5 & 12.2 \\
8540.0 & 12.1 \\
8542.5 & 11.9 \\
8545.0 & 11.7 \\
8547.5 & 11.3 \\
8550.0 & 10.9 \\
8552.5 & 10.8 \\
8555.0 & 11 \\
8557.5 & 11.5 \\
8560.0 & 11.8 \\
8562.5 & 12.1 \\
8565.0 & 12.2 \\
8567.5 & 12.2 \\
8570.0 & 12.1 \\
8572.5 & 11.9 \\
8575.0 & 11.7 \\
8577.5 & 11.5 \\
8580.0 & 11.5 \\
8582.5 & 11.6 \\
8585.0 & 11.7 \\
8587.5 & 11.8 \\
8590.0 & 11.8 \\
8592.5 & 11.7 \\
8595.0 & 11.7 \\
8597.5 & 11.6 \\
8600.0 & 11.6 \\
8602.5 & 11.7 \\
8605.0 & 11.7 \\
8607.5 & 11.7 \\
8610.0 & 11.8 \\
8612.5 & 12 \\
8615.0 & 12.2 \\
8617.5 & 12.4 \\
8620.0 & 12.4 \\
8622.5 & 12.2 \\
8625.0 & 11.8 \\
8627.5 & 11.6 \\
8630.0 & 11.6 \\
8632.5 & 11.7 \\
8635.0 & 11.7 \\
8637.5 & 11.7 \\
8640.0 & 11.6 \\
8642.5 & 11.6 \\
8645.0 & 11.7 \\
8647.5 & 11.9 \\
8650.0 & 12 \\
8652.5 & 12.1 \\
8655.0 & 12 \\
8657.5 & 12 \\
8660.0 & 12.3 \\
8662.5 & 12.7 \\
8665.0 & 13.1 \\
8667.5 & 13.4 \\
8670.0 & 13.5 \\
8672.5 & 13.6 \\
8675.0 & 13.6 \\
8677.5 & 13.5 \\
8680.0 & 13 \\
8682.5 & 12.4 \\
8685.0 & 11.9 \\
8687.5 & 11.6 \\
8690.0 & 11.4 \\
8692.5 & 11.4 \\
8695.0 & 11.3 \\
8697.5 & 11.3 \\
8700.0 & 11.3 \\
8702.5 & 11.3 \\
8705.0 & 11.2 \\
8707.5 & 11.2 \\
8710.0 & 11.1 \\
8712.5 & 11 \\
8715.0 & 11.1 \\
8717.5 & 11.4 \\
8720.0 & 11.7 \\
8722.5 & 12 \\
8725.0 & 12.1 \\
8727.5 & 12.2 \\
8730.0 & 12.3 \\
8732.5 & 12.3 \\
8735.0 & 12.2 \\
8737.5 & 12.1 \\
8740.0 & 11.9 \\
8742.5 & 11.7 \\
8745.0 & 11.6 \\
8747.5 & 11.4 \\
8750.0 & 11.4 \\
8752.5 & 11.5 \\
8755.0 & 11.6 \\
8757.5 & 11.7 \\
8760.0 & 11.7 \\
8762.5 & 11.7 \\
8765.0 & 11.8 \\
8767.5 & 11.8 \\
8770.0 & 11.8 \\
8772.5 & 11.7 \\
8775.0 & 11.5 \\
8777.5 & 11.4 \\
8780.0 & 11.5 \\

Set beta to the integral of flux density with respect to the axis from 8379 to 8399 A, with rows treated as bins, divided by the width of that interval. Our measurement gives 12.3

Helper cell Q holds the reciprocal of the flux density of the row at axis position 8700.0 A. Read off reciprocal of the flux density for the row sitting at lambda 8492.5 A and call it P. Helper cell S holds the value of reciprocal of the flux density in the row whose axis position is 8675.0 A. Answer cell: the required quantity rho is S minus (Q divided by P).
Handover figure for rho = -0.96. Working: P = 0.0855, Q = 0.0885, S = 0.074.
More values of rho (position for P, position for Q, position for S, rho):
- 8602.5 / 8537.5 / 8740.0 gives -0.87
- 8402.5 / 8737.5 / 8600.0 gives -0.98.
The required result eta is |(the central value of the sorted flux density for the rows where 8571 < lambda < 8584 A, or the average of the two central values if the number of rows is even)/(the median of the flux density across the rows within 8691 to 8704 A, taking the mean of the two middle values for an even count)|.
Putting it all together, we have 1.03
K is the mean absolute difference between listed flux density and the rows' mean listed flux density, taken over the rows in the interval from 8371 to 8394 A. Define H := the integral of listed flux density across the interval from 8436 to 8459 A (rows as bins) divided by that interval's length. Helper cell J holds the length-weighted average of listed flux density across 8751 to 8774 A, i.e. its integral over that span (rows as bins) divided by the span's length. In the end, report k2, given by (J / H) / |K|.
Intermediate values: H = 13.4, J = 11.7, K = 0.06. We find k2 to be 14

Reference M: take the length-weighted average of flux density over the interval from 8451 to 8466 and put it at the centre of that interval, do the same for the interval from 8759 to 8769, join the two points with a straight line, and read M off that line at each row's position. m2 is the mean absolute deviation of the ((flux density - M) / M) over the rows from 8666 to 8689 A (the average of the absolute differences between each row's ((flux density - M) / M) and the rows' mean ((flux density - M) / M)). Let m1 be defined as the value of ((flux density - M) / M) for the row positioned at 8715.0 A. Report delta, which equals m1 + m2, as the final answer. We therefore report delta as -0.010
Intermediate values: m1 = -0.064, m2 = 0.0537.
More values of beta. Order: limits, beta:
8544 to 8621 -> 11.7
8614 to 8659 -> 11.9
